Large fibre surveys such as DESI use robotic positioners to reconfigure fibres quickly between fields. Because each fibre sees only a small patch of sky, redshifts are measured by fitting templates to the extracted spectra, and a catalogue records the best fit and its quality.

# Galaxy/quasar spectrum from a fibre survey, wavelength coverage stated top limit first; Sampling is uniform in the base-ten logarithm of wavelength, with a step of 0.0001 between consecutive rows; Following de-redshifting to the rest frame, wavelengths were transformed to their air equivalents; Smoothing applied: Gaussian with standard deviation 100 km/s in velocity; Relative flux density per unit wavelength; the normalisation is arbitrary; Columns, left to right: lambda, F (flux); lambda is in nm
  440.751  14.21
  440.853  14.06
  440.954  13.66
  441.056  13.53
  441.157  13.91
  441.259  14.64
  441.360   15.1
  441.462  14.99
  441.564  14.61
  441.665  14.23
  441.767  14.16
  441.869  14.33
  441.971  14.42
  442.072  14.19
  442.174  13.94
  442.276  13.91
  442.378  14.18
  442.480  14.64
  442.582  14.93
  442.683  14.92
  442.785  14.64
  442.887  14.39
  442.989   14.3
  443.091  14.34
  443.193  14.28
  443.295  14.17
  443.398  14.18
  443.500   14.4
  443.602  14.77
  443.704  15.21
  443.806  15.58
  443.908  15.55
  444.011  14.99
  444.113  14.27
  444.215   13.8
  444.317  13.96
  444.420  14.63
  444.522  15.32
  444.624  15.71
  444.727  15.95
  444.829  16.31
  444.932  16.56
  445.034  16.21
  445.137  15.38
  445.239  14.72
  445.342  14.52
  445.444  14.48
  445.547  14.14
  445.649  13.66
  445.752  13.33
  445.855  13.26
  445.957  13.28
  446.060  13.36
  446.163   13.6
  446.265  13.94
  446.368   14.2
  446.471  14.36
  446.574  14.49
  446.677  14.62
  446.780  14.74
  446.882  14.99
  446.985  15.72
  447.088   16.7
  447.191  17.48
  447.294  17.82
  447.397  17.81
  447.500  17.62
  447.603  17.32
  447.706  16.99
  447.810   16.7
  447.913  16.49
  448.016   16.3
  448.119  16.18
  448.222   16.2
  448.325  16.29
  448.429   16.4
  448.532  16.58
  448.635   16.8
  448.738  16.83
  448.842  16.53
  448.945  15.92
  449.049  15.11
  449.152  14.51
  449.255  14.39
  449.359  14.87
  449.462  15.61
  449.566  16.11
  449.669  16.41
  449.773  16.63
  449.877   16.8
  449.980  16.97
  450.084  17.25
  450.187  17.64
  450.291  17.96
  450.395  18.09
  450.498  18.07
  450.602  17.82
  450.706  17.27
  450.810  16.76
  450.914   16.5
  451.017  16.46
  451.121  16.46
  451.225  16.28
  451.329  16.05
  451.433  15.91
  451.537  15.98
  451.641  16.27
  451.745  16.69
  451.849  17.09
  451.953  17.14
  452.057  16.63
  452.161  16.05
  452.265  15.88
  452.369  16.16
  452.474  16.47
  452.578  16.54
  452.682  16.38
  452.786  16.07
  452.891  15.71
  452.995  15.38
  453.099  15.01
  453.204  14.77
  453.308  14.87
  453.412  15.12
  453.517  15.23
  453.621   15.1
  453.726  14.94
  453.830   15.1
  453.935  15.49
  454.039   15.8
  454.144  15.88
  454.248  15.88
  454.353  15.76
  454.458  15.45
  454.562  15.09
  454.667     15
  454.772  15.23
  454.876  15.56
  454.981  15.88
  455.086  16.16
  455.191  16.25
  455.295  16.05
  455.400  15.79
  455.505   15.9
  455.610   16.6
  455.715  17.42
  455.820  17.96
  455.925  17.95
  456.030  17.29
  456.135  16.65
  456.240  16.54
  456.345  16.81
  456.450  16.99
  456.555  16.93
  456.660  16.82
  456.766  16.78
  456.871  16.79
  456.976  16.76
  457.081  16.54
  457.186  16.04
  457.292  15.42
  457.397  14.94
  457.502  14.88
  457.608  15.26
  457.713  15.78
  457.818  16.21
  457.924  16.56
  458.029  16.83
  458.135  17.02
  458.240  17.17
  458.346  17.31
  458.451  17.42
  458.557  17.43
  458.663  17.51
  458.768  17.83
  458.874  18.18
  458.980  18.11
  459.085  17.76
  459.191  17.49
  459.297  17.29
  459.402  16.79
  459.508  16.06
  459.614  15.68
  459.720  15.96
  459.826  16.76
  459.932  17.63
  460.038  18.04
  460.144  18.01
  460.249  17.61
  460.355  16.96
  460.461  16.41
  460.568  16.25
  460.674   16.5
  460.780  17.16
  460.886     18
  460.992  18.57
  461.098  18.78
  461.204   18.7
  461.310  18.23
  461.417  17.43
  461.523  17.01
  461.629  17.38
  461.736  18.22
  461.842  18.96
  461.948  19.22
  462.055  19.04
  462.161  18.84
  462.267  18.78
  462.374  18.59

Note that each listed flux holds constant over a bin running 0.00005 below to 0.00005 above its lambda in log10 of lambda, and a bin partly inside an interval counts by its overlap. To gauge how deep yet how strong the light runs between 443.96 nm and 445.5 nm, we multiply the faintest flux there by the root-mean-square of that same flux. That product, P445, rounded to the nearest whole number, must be 209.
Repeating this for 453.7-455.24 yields 233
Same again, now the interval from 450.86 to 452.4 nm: 260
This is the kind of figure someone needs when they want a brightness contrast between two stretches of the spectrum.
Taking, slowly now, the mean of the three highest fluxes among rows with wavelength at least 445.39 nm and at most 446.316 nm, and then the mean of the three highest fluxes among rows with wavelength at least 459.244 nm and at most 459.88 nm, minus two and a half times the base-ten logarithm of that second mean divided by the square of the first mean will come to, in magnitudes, 2.7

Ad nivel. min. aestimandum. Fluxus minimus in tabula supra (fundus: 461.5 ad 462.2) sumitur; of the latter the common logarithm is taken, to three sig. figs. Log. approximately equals 1.23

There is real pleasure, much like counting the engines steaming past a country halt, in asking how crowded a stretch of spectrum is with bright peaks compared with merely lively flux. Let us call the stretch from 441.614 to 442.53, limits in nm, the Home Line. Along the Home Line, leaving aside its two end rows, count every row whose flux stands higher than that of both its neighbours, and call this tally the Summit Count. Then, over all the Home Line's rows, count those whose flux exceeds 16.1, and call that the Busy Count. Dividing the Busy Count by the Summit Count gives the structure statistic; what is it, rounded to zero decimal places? 0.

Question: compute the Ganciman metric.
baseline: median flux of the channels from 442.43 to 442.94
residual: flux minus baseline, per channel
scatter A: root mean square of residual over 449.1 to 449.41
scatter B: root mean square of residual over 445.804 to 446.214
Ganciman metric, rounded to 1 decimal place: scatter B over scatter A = 6.1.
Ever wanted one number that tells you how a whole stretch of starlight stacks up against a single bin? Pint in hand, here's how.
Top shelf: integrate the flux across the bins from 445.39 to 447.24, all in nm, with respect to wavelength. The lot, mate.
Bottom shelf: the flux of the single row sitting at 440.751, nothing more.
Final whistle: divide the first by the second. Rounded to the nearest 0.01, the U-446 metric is 1.88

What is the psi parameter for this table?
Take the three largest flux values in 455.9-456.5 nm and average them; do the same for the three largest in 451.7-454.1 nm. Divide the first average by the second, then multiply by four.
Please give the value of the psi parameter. 4.1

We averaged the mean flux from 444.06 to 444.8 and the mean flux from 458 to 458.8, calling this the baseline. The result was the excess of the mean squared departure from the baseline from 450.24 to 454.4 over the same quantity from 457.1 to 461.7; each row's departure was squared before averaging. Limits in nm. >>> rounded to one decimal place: -1.1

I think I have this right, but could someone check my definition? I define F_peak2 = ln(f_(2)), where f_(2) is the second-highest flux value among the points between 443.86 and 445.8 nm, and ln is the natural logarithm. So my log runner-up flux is 2.79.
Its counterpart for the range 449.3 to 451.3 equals 2.89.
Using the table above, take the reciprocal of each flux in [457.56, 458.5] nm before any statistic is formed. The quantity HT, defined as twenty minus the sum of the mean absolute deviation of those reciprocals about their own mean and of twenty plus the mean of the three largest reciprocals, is -0.066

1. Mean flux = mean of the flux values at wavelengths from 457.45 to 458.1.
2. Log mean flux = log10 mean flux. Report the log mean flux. 1.20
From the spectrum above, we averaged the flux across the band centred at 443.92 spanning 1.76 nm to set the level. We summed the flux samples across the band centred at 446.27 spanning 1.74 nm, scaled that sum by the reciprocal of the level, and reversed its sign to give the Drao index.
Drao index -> -16.4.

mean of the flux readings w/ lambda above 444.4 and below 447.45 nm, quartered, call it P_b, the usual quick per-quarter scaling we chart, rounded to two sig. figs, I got 3.8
